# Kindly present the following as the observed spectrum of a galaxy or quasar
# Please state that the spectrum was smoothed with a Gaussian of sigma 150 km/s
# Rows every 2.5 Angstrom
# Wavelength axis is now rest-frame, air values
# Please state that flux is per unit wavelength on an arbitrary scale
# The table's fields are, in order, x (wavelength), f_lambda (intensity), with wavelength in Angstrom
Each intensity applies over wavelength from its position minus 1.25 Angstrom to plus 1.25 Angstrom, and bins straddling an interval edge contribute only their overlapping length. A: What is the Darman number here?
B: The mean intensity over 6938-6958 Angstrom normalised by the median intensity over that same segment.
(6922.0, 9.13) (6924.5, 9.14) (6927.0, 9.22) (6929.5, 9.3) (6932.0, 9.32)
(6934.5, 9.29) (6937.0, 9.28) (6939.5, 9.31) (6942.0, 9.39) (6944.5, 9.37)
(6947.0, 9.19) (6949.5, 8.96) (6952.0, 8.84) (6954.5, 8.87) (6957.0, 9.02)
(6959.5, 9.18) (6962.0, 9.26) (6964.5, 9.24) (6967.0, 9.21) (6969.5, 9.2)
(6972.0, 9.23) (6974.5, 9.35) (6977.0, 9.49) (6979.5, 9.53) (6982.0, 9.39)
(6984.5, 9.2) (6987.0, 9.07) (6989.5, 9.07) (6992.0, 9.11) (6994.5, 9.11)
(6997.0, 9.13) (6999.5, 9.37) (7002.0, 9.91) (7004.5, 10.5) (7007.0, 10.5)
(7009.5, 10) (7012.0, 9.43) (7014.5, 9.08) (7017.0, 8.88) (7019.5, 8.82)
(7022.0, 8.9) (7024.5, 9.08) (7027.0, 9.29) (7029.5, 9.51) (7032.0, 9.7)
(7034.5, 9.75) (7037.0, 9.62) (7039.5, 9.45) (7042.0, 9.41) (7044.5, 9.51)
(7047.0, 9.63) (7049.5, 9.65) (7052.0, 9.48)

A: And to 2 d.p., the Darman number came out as 1.00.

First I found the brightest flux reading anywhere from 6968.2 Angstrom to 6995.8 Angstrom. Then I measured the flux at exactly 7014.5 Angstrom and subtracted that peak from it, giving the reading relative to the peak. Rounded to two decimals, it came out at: -0.45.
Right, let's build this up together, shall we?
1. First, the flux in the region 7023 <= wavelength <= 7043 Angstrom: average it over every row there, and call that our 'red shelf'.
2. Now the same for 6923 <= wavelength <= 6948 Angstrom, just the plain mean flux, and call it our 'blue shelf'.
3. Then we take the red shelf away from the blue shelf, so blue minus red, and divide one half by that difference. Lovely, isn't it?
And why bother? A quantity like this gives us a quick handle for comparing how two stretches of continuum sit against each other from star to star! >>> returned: -3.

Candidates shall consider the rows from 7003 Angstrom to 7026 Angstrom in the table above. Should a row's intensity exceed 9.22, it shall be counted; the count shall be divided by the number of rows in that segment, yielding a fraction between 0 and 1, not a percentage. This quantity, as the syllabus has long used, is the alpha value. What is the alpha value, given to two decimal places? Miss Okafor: 0.44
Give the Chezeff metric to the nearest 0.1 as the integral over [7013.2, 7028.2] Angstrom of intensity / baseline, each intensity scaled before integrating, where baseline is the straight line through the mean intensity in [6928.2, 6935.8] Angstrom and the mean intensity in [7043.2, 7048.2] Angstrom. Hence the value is 14.2 Angstrom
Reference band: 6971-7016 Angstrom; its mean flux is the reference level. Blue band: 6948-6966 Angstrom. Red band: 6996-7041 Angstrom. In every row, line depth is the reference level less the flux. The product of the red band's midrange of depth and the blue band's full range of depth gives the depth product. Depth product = -0.080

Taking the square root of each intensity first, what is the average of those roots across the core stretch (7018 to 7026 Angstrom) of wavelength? 2.99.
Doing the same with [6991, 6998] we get 3.02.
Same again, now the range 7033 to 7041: 3.10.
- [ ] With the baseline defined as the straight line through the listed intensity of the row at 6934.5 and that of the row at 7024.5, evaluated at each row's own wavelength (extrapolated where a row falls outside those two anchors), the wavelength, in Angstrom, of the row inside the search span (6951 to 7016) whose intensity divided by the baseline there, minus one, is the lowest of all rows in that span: 6952.0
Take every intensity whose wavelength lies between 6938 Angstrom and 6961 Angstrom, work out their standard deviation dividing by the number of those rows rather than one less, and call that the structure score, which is 0.20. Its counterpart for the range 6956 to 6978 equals 0.12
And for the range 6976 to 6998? 0.17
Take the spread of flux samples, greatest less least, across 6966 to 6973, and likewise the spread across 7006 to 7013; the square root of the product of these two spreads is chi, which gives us 0.18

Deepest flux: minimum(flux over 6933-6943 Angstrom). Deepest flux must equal 9.28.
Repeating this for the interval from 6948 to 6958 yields 8.84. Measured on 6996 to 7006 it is 9.13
